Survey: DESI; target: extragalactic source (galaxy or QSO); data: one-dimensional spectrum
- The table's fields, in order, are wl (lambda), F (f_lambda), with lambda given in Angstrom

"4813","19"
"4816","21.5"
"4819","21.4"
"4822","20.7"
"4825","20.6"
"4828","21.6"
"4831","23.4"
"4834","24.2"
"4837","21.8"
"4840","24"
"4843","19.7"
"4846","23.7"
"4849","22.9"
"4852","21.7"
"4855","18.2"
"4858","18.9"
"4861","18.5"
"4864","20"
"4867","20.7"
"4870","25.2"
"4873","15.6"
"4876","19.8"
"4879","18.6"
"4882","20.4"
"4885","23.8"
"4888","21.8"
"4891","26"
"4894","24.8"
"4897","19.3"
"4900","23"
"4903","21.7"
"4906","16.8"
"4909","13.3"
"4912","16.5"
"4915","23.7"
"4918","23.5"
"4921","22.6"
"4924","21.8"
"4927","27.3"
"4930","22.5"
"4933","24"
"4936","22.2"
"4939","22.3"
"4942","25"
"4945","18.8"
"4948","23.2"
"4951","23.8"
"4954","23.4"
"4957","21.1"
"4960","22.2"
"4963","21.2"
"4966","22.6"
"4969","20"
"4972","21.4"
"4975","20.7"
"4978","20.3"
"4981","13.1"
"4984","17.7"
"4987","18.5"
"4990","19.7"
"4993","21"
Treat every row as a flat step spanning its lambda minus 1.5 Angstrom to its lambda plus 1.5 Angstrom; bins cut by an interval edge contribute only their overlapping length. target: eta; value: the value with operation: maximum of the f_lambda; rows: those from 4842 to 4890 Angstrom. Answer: 25.2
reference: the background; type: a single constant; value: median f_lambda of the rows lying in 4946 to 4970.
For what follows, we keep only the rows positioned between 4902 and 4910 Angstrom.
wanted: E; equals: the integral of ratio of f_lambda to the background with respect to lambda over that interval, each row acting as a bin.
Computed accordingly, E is 6.2 Angstrom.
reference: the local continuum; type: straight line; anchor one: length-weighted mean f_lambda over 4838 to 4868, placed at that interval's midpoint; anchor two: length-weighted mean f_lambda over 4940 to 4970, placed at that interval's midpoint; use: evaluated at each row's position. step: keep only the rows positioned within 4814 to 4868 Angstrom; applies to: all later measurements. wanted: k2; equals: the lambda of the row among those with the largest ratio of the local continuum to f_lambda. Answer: 4855 Angstrom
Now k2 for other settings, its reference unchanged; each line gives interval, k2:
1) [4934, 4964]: 4945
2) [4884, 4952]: 4909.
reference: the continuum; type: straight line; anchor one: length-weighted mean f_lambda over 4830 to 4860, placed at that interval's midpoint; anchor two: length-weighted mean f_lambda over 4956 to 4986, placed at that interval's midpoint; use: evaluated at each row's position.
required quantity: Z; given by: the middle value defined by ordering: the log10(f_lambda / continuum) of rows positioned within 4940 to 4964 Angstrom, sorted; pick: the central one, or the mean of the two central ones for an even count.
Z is 0.050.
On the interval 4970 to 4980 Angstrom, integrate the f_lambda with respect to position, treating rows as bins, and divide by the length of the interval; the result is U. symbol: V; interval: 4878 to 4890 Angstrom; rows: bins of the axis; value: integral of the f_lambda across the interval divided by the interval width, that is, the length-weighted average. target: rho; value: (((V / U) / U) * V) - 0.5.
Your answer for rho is 0.61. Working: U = 20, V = 21.5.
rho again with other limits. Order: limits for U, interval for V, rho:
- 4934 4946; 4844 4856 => 0.45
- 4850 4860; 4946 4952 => 0.87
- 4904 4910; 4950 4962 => 1.54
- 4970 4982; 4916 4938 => 0.99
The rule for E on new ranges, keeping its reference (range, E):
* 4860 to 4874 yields 12.6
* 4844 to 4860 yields 15.0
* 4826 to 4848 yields 22.2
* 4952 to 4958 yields 6.0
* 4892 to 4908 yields 15.0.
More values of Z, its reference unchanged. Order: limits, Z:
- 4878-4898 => 0.013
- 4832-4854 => 0.023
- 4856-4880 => -0.045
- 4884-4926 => 0.031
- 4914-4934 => 0.054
